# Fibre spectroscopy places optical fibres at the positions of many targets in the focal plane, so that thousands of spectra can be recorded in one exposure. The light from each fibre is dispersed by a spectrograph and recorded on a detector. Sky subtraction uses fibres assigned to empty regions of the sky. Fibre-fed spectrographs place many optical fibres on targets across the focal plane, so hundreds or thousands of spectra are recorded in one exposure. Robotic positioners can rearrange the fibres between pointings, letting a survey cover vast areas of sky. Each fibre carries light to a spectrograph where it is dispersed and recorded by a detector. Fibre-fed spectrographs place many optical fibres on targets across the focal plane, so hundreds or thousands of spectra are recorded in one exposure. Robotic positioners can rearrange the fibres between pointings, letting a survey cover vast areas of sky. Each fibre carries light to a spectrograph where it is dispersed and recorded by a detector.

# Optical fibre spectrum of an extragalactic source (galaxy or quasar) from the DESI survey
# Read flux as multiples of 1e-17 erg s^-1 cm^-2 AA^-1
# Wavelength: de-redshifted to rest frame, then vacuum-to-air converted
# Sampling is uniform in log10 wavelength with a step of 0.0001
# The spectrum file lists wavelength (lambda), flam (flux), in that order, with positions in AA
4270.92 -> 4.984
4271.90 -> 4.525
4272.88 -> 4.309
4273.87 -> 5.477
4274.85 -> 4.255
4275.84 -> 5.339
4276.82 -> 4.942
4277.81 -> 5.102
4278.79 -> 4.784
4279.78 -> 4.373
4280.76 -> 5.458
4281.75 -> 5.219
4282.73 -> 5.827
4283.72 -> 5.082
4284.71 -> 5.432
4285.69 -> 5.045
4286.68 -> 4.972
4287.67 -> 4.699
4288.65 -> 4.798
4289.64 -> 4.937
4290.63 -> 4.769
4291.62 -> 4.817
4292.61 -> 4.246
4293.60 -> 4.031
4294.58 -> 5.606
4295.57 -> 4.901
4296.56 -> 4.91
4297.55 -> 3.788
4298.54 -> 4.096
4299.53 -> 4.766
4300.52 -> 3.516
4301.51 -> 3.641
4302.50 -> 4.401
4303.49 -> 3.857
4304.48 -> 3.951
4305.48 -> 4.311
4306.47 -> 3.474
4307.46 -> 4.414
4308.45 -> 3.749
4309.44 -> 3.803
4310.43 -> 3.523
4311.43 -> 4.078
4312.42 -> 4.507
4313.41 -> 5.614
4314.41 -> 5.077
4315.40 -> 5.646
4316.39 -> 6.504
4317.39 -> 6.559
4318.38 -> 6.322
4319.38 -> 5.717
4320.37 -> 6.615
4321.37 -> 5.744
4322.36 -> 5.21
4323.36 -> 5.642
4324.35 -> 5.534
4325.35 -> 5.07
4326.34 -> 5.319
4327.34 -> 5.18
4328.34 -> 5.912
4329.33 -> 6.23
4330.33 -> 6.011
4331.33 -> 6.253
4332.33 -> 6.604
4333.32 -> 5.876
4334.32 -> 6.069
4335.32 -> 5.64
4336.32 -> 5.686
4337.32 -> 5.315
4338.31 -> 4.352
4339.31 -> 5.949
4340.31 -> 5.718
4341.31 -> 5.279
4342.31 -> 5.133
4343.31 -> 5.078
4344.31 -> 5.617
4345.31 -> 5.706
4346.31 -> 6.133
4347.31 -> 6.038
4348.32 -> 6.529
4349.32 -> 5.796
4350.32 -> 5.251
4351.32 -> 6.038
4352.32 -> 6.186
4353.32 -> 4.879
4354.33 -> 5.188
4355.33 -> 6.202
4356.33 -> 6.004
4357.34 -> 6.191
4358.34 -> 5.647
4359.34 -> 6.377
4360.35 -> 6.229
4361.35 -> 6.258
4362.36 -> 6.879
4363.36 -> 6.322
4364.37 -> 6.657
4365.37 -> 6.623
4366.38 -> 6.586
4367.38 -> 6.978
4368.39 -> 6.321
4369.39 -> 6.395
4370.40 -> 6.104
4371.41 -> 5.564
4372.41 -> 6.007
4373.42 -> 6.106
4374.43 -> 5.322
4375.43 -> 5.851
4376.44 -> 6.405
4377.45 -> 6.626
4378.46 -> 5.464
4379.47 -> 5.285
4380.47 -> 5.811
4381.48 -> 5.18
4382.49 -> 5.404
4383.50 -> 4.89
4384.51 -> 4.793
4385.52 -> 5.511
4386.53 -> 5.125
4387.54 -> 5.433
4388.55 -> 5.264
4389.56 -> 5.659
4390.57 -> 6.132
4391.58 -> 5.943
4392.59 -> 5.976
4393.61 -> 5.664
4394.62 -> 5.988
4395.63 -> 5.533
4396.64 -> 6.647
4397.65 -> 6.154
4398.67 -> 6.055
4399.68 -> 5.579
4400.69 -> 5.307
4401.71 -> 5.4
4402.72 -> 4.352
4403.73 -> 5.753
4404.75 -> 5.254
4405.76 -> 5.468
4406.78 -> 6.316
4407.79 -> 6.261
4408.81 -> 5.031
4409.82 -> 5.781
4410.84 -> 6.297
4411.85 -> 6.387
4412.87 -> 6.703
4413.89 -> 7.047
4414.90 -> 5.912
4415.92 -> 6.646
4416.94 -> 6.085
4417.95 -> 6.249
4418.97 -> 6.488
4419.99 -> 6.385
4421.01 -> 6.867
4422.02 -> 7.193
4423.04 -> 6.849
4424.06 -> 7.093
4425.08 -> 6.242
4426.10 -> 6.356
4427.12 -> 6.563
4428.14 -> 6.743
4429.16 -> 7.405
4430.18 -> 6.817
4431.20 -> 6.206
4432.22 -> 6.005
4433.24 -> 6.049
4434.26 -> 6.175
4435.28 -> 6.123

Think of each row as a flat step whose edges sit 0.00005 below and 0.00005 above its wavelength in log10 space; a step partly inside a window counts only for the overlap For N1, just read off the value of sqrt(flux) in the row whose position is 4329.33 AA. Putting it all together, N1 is 2.50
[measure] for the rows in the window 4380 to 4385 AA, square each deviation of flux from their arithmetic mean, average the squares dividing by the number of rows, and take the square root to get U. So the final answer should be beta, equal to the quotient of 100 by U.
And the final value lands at 272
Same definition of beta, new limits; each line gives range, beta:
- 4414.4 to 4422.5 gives 255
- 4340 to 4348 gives 270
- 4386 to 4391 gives 283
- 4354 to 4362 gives 267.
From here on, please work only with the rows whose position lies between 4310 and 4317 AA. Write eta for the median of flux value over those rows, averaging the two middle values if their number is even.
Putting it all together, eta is 5.1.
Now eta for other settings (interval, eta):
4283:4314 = 4.4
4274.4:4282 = 5.0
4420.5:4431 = 6.8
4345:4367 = 6.2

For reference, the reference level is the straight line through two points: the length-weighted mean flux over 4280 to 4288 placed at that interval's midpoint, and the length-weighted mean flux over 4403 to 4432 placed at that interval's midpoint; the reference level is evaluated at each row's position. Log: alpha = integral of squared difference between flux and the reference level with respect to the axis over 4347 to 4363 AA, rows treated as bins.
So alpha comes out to 4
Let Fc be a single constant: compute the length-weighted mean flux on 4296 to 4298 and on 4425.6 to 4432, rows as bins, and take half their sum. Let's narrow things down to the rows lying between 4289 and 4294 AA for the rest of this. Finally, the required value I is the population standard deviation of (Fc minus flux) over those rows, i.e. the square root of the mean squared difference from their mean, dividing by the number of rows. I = 0.36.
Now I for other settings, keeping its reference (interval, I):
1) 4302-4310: 0.32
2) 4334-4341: 0.53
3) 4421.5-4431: 0.36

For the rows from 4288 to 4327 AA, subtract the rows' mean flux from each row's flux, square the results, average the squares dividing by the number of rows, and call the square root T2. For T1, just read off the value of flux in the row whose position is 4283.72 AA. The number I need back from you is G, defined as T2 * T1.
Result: 4.52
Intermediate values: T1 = 5.082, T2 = 0.89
